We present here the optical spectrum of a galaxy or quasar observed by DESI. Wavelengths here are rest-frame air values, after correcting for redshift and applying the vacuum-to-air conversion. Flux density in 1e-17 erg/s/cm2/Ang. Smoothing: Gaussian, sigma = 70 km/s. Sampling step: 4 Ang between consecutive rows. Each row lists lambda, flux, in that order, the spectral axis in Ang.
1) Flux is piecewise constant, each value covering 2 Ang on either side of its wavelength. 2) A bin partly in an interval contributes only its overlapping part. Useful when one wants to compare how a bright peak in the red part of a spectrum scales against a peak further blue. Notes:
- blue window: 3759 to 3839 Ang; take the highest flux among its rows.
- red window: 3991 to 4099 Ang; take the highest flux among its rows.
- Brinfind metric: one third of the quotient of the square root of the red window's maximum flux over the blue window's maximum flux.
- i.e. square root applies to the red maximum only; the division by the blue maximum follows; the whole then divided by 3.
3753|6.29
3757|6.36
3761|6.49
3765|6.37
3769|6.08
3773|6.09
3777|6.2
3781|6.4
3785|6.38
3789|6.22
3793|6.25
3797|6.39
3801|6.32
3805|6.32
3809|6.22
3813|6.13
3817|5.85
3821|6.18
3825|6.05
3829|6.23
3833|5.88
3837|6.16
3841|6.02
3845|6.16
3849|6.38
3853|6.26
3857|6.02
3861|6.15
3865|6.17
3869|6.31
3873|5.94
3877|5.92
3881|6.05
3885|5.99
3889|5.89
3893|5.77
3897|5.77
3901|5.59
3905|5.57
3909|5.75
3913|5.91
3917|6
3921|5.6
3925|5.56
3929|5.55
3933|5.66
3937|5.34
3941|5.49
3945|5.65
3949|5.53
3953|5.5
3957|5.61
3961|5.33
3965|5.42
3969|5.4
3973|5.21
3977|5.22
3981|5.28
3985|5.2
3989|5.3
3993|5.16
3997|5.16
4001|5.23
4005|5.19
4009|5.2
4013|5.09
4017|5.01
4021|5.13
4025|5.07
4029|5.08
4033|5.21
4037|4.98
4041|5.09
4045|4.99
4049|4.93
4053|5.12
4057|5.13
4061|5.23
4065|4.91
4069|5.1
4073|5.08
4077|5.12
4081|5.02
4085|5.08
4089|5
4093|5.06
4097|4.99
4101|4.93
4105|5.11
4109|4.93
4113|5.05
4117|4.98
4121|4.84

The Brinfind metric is 0.117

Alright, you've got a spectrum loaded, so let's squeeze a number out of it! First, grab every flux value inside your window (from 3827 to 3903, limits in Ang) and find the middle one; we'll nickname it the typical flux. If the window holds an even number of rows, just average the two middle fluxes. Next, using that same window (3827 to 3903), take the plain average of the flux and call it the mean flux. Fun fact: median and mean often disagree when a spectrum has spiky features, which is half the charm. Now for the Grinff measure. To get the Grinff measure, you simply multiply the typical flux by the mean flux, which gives 36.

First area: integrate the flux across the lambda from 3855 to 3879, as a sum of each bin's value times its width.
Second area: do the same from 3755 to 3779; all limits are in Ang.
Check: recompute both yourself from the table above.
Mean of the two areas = 148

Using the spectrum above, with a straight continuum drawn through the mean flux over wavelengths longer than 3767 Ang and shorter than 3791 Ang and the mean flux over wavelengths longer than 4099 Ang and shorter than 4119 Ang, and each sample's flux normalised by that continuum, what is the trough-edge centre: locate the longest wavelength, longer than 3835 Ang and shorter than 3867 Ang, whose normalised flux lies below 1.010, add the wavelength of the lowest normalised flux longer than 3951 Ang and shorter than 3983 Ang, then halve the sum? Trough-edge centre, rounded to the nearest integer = 3907 Ang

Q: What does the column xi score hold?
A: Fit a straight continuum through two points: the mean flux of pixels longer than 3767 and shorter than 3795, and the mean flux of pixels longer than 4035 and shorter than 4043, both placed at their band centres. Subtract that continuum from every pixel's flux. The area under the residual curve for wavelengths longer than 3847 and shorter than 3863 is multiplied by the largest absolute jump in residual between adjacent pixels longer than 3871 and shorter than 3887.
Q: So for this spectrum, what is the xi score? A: 0.75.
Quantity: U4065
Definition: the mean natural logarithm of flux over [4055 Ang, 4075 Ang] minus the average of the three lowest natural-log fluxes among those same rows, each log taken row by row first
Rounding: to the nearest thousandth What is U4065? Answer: 0.012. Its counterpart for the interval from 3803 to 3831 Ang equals 0.021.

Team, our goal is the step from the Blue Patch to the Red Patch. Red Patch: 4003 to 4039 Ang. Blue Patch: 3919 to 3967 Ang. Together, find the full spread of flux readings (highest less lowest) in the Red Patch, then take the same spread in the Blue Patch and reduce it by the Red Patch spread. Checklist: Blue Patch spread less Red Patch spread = 0.10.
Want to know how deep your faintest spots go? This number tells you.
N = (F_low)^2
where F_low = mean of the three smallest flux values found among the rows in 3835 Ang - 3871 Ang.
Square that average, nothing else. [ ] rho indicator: 37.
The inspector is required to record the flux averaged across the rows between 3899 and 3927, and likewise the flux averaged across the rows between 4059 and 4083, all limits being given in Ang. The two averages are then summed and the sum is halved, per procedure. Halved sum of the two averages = 5.4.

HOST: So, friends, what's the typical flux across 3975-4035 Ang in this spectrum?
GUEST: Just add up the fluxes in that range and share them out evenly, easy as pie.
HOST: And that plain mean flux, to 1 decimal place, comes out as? 5.2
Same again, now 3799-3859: 6.1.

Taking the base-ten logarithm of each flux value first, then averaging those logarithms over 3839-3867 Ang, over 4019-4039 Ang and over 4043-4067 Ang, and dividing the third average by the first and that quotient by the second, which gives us 1.26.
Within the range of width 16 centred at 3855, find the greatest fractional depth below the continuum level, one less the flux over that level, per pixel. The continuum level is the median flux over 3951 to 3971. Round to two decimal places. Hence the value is -0.11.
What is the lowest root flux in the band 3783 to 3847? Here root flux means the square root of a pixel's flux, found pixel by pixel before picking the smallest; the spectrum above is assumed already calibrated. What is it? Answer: 2.42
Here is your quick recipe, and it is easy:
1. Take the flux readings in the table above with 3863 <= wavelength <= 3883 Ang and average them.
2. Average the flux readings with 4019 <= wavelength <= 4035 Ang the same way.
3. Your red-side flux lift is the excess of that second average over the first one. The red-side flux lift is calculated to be -1.0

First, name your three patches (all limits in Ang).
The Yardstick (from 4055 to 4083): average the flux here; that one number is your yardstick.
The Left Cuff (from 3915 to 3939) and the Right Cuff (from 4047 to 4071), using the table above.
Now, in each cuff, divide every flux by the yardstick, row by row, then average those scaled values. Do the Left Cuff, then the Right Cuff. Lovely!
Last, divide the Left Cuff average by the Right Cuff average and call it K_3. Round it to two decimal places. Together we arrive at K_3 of 1.11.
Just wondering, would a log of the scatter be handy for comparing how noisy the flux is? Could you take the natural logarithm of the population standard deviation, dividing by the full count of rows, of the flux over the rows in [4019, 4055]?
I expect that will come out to -2.50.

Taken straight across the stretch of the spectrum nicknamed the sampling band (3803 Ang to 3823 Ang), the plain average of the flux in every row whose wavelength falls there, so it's 6.14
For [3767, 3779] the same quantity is 6.12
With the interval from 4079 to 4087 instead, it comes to 5.05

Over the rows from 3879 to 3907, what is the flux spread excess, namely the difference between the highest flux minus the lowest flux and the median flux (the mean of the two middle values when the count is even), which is -5.29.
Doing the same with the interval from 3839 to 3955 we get -4.85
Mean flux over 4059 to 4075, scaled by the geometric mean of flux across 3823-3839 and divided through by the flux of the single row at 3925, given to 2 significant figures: 5.6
